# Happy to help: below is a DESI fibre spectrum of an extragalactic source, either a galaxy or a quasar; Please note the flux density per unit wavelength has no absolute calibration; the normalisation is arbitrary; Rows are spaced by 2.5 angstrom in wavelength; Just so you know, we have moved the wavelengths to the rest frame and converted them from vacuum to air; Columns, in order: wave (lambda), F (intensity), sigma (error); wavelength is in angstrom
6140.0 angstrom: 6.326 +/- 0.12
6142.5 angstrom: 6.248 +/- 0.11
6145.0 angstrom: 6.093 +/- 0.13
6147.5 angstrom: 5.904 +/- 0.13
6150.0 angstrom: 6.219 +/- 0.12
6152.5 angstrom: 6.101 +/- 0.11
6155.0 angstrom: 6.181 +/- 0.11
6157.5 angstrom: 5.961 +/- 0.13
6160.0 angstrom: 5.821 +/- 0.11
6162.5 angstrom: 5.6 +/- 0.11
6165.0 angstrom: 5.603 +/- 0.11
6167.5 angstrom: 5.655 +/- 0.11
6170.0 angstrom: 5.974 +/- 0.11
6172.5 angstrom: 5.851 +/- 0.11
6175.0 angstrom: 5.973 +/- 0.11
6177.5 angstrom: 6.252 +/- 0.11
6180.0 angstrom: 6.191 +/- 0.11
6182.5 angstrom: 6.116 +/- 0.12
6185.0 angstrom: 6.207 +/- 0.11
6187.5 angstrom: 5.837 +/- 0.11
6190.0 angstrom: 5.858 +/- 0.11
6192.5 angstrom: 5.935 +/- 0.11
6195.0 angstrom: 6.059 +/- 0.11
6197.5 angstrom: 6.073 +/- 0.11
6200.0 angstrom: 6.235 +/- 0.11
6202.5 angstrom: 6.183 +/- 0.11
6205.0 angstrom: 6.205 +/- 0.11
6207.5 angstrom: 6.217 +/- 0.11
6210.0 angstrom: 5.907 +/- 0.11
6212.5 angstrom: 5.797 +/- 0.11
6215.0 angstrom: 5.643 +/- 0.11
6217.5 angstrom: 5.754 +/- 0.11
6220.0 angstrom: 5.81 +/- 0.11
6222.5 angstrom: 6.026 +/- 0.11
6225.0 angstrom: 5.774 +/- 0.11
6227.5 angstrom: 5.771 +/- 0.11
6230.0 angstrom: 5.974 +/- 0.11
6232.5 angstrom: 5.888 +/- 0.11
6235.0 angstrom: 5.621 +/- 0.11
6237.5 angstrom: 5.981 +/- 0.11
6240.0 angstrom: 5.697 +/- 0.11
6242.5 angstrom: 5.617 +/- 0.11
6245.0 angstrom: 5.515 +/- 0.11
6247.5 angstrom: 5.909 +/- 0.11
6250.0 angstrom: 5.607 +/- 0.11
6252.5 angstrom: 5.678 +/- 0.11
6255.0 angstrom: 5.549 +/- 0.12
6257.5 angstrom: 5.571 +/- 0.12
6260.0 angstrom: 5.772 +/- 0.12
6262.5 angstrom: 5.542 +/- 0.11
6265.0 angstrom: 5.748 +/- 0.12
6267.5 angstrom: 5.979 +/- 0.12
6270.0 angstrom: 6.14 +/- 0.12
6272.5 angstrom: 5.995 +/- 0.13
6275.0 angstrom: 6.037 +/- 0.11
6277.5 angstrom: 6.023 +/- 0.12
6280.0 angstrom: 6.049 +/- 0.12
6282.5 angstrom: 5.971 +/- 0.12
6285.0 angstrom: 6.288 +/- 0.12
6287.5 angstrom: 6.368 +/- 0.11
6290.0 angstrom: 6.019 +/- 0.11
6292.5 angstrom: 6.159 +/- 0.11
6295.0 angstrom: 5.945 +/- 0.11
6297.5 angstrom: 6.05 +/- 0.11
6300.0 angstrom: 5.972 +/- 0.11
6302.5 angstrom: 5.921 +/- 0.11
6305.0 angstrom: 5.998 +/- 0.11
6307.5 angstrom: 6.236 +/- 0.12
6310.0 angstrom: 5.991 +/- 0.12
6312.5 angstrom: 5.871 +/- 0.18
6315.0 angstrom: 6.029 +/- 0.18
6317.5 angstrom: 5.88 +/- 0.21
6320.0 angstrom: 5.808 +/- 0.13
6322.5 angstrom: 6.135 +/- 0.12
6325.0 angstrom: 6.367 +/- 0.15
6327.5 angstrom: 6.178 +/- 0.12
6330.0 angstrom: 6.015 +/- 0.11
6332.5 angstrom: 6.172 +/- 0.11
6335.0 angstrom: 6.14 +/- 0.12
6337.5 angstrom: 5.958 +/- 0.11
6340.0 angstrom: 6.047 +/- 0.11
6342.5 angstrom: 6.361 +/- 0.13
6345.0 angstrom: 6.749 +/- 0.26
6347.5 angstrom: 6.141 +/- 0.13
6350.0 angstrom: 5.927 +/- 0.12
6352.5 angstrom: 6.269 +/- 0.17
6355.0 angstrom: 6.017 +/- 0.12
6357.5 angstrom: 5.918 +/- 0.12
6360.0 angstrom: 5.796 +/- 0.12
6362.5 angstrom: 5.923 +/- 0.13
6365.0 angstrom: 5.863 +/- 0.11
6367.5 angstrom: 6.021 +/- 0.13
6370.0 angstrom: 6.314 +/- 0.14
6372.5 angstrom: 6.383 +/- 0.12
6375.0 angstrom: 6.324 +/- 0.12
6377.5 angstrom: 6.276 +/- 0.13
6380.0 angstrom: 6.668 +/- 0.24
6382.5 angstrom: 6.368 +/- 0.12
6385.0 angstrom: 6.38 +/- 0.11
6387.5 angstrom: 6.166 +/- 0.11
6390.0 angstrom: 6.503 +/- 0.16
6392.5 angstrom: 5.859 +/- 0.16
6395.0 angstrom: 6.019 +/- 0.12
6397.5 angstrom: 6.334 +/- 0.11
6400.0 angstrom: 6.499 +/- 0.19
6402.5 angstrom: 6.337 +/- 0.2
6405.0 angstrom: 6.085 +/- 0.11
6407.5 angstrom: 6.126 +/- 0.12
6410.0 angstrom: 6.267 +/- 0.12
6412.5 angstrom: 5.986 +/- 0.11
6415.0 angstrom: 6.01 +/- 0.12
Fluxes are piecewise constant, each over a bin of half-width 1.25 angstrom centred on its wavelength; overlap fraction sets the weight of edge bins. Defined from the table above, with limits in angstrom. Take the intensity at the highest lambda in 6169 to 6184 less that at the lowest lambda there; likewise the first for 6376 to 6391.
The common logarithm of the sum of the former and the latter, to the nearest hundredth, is -0.43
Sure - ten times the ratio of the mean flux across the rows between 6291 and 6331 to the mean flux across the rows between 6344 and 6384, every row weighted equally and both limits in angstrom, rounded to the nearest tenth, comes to 9.8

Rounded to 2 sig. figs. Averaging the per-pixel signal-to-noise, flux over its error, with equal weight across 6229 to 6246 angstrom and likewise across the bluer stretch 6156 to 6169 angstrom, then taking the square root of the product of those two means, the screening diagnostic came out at 51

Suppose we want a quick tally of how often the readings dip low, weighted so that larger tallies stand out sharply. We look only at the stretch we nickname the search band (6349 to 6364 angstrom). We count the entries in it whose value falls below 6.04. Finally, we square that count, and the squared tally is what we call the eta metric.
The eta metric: 25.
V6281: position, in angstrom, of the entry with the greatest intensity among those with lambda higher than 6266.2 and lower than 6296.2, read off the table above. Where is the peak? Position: 6287.5 angstrom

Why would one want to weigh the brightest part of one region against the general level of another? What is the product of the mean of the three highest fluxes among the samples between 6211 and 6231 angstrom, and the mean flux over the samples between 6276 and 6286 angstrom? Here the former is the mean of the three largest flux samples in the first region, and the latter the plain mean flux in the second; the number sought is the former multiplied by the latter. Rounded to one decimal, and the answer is 36.1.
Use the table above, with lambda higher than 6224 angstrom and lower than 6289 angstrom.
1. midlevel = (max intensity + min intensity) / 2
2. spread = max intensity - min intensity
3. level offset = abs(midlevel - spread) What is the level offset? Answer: 5.09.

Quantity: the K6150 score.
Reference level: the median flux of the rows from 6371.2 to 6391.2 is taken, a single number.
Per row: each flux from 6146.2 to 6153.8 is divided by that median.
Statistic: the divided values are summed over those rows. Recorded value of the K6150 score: 2.86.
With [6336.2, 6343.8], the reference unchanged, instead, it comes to 2.88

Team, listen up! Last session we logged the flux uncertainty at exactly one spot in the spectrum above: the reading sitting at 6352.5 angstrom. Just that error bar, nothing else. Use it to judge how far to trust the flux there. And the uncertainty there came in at 0.17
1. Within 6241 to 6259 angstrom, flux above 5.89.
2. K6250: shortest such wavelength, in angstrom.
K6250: 6247.5 angstrom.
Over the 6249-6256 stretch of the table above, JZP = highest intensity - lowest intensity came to 0.13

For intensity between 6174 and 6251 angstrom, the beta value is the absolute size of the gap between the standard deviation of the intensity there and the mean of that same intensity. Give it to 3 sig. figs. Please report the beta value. 5.71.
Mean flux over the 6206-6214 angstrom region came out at 5.97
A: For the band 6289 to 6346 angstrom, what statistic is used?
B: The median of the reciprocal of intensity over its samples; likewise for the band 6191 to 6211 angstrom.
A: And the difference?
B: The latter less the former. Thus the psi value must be -0.0027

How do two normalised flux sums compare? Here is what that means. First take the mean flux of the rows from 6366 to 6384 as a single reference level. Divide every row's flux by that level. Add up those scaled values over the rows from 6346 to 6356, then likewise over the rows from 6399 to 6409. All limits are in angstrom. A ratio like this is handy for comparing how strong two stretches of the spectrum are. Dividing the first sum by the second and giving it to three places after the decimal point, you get 0.972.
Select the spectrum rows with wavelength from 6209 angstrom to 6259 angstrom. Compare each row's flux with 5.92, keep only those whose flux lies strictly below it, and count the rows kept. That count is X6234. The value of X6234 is 17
